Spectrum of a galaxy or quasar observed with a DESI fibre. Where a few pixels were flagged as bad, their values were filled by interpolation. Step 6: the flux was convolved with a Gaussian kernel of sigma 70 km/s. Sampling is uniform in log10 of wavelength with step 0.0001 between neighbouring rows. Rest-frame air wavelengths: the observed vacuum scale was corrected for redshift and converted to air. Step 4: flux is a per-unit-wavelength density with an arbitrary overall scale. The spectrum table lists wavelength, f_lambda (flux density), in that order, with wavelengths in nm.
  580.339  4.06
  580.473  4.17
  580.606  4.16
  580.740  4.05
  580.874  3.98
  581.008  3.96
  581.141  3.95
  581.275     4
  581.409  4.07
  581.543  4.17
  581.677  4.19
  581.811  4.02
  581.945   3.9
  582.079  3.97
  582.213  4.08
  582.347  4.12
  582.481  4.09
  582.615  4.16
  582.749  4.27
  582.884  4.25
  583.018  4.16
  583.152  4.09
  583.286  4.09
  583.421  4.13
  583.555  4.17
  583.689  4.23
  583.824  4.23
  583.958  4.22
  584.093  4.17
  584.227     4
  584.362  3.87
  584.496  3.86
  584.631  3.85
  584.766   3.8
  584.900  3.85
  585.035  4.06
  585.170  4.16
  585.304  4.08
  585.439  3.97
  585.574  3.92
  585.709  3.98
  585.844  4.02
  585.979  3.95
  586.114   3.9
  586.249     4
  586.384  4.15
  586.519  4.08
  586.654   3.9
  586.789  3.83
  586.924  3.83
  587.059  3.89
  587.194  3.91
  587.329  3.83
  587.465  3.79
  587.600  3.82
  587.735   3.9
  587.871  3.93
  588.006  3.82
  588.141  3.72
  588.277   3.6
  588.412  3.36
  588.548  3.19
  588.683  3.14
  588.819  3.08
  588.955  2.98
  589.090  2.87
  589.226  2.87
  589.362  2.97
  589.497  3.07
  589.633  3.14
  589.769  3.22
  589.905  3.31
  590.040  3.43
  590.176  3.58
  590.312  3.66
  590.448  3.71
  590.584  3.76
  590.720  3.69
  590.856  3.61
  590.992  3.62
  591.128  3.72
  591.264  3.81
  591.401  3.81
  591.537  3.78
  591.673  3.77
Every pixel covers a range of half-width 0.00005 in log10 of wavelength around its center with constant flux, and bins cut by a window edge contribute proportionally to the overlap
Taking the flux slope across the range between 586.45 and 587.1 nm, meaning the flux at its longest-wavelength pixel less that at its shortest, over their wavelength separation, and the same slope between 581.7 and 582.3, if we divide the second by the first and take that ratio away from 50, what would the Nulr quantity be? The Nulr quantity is 50.4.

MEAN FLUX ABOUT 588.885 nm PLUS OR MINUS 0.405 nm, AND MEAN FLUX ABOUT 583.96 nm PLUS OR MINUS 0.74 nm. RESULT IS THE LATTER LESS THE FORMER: 1.1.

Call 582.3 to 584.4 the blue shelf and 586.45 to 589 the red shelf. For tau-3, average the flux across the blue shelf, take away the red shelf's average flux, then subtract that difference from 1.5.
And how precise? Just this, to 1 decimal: 1.0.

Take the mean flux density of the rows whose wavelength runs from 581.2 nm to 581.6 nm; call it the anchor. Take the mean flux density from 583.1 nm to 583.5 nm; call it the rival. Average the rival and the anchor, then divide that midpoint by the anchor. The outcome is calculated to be 1.00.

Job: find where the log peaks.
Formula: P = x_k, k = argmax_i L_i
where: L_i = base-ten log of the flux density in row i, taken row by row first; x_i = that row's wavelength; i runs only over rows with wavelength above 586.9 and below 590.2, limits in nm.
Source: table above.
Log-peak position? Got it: 587.871 nm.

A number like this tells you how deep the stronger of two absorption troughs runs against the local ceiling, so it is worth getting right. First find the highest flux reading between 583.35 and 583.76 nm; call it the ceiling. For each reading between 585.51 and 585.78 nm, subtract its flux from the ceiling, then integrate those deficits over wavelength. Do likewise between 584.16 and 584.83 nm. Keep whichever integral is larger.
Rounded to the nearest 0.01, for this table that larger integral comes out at 0.24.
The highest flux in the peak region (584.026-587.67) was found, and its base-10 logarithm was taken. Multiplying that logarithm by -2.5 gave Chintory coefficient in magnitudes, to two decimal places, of -1.55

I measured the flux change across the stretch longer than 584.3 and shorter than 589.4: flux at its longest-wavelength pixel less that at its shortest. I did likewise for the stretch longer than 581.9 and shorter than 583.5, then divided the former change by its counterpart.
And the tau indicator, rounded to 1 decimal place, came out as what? -3.9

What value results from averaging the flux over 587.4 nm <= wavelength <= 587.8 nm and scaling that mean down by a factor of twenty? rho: 0.192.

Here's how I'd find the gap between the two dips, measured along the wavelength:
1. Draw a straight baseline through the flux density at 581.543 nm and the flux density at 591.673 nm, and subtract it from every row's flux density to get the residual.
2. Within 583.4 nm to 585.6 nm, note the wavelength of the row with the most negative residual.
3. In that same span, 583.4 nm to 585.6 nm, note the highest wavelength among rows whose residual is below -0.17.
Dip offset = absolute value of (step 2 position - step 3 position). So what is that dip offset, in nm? 0.13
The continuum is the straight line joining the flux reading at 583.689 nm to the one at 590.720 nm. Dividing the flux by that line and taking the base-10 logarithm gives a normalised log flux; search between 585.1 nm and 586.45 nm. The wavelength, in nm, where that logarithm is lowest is 585.574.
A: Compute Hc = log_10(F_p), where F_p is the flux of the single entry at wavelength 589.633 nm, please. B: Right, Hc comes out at 0.50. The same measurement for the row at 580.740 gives 0.61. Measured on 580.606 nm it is 0.62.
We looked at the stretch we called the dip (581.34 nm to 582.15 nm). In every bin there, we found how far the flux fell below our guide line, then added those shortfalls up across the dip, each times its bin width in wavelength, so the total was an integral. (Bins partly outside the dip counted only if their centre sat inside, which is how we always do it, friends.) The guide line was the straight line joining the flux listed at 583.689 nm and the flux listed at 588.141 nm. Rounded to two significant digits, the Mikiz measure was 0.32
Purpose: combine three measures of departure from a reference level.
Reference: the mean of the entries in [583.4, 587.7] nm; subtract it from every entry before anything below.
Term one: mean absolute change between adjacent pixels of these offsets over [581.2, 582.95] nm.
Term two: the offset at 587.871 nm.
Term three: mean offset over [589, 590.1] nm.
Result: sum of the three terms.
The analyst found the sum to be -0.85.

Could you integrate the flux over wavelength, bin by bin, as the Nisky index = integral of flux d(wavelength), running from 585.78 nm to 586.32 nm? 2.14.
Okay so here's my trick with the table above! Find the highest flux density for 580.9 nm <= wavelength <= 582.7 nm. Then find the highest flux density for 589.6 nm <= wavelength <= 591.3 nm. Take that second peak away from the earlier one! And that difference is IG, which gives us 0.38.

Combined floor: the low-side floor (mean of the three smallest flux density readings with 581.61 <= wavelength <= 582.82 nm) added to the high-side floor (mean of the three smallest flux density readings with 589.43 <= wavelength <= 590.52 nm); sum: 7.1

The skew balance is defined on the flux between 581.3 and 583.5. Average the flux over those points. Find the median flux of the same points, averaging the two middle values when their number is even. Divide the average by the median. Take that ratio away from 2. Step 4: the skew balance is 1.00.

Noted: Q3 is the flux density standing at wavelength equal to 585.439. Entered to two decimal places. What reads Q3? 3.97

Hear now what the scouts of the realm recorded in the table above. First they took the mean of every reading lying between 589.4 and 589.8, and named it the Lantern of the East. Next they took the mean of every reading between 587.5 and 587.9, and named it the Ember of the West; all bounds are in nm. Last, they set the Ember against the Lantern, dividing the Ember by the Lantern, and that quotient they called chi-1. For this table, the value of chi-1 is 1.24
